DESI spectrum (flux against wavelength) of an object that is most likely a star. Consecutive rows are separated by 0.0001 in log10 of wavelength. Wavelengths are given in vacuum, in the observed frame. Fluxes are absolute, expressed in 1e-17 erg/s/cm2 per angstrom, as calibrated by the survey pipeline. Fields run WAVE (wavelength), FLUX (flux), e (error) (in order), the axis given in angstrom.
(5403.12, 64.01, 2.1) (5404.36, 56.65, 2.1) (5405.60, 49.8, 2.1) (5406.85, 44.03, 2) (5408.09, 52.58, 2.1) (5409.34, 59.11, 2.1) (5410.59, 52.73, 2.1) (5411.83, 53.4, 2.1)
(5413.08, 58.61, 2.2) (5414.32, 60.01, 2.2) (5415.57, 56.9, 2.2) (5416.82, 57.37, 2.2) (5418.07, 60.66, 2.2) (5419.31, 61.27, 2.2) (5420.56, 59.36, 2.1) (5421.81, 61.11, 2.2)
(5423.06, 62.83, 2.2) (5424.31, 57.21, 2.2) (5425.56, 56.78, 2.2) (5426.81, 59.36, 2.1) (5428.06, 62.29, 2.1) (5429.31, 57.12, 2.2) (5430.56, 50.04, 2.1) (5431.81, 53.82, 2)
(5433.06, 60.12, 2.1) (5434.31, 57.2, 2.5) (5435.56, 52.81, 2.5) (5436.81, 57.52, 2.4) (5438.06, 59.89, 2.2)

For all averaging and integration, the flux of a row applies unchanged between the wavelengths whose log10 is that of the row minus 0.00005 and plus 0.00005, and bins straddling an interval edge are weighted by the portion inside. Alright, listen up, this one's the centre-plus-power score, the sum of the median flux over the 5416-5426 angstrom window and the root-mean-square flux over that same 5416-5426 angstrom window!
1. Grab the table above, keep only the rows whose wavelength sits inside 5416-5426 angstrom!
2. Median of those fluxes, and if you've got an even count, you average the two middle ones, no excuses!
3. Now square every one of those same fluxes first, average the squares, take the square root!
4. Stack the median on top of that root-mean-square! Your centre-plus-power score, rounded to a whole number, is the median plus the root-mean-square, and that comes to 120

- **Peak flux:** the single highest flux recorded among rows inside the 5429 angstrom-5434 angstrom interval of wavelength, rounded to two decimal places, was 60.12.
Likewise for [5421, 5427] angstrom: 62.83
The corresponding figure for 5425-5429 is 62.29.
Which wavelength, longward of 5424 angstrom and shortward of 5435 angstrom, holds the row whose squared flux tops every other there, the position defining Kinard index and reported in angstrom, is 5428.06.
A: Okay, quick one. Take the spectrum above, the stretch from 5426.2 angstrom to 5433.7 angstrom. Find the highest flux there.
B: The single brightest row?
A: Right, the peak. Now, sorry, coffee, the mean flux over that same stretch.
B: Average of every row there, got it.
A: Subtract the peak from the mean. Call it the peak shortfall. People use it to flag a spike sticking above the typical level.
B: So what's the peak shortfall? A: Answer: -5.2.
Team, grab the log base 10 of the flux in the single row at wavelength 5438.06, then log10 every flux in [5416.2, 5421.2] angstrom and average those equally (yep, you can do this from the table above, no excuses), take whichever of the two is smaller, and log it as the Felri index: 1.78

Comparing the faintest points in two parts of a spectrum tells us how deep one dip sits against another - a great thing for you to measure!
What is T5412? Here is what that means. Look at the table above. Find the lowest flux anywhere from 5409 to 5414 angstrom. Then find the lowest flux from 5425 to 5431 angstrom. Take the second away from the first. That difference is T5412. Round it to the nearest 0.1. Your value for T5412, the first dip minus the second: 2.7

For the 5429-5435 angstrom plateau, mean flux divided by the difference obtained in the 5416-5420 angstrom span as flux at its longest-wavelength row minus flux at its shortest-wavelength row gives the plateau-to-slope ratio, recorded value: 14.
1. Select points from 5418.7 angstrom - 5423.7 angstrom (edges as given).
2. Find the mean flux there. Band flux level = 61.1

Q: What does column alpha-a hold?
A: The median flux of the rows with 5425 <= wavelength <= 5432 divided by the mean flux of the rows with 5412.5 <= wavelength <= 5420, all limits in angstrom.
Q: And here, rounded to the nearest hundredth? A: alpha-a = 0.96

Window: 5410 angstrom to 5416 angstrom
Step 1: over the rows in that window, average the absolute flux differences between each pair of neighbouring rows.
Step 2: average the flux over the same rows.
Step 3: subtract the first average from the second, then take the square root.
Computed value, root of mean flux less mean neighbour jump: 7.33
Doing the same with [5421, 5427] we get 7.54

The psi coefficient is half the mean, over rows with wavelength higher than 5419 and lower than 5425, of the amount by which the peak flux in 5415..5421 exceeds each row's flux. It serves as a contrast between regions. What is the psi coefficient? 0.5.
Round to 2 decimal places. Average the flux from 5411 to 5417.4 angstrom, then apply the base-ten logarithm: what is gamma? 1.76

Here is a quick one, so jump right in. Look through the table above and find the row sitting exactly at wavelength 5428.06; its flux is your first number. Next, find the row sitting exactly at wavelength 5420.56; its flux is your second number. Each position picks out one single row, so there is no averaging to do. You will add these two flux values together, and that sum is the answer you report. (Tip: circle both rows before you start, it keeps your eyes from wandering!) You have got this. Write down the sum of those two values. 122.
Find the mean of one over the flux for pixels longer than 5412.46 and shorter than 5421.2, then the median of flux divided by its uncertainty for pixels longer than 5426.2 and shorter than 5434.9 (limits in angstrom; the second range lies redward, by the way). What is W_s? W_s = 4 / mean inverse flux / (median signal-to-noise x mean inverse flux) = 520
